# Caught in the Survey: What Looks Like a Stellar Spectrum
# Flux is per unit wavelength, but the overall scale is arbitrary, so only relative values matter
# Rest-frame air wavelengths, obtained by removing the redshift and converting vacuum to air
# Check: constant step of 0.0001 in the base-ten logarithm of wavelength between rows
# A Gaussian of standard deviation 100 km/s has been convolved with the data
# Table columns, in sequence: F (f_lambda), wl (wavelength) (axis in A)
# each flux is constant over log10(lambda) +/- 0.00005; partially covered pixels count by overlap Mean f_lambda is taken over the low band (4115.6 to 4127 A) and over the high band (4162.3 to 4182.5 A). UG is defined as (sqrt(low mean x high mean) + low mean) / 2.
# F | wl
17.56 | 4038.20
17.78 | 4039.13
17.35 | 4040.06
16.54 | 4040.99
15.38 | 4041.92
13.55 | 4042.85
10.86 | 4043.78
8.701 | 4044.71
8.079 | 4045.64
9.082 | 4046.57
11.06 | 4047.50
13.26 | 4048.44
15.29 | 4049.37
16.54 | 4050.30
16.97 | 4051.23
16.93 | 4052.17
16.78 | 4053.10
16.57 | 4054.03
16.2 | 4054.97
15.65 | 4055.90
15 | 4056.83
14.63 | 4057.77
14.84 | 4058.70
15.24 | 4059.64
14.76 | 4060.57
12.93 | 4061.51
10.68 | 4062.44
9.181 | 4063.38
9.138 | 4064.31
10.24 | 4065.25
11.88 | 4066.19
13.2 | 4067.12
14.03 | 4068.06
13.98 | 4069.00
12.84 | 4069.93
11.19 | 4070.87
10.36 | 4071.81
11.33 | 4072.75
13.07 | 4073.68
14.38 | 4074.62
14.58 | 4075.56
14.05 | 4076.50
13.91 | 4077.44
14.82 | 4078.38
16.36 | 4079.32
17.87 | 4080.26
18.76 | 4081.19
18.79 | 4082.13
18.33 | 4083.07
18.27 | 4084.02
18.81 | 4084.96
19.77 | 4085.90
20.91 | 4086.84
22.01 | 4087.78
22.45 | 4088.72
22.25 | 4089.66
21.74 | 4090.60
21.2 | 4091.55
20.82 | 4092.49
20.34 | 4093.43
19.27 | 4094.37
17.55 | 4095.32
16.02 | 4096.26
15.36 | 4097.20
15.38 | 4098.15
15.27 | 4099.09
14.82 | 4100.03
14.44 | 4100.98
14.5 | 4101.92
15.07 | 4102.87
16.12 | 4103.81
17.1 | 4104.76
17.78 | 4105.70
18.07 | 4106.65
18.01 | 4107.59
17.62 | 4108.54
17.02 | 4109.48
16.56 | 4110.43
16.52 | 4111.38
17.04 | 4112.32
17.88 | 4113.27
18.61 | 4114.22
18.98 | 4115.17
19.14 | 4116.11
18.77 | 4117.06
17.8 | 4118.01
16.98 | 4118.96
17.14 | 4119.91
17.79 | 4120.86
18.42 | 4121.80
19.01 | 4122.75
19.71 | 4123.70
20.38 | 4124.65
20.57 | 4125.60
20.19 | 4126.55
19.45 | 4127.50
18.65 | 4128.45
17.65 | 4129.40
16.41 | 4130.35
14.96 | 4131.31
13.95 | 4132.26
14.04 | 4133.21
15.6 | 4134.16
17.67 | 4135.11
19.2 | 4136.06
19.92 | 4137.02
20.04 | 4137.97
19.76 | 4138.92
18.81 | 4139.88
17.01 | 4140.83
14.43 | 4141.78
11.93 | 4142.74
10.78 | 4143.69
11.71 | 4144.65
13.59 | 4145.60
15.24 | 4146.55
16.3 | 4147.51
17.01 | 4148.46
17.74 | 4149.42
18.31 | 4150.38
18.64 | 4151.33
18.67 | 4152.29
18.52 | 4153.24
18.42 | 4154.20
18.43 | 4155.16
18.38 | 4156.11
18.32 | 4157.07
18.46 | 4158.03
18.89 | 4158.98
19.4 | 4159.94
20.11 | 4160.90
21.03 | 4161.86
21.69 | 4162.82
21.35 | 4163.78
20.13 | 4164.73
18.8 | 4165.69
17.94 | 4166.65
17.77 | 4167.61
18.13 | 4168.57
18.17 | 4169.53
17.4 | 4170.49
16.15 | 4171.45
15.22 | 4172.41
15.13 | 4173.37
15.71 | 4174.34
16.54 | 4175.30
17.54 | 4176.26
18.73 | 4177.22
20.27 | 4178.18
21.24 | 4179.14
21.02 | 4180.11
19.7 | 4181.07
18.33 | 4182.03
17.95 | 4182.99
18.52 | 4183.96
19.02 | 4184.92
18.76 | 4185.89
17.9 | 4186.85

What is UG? 18.7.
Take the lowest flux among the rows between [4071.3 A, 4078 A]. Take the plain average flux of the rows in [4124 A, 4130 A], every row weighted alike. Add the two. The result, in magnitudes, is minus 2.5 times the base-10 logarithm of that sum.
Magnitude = -3.69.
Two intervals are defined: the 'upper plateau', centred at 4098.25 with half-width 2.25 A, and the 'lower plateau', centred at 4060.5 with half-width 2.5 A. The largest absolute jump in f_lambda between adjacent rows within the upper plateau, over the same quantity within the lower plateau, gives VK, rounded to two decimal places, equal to 0.29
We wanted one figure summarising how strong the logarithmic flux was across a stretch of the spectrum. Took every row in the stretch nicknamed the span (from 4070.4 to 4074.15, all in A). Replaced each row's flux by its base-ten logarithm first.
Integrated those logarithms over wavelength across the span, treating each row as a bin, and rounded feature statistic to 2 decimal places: 3.97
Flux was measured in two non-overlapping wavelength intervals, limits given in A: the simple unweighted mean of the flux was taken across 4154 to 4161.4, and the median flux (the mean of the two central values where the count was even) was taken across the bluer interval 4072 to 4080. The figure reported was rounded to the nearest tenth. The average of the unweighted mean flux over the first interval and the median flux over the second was 16.5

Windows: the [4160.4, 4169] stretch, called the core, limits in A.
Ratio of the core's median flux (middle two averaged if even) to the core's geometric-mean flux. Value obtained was 1.03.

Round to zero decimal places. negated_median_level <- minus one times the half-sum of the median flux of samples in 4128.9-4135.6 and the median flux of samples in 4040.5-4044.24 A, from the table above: -15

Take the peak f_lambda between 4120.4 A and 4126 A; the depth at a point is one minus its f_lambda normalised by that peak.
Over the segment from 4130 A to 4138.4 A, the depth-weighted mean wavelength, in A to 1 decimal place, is 4132.9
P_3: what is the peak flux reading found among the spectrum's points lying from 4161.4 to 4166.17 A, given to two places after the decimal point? 21.69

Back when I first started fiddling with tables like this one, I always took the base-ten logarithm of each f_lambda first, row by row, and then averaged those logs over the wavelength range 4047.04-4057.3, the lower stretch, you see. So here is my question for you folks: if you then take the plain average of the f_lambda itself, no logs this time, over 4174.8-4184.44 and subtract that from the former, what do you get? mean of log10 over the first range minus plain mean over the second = -17.8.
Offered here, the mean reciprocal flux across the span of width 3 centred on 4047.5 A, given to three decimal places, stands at 0.092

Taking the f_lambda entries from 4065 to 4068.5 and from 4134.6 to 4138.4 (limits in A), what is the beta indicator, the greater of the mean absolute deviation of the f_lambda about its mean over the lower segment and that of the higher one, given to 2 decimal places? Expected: 1.28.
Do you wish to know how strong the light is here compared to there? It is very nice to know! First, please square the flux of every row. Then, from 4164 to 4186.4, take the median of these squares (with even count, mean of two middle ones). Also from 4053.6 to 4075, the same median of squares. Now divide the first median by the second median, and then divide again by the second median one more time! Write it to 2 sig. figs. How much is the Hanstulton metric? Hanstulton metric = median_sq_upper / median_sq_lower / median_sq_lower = 0.011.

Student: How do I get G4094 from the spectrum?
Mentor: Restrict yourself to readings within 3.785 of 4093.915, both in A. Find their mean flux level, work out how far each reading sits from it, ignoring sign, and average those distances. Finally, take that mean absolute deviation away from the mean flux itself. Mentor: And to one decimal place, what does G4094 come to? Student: 17.0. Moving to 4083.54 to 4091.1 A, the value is 19.4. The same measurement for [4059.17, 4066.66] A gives 9.8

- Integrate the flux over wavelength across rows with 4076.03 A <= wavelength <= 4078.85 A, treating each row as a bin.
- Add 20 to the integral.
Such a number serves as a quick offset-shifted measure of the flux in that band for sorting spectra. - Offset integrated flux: 60.2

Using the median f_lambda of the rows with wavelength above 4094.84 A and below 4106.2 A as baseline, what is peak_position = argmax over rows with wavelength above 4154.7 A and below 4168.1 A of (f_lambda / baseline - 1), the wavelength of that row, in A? 4162.82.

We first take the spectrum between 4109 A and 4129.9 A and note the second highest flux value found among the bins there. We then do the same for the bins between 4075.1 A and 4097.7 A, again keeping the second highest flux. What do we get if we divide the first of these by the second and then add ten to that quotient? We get 10.9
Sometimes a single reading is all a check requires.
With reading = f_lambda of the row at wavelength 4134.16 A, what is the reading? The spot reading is 15.6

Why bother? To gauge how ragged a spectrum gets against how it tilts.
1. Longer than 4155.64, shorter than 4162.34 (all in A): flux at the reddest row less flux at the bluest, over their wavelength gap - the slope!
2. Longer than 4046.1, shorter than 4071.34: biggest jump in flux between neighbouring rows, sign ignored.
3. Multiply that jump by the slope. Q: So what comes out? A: 1.0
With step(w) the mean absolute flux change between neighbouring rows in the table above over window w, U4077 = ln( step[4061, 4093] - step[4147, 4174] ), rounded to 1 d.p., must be -1.0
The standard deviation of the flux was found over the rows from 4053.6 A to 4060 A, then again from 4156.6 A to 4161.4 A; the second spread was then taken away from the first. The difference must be 0.0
